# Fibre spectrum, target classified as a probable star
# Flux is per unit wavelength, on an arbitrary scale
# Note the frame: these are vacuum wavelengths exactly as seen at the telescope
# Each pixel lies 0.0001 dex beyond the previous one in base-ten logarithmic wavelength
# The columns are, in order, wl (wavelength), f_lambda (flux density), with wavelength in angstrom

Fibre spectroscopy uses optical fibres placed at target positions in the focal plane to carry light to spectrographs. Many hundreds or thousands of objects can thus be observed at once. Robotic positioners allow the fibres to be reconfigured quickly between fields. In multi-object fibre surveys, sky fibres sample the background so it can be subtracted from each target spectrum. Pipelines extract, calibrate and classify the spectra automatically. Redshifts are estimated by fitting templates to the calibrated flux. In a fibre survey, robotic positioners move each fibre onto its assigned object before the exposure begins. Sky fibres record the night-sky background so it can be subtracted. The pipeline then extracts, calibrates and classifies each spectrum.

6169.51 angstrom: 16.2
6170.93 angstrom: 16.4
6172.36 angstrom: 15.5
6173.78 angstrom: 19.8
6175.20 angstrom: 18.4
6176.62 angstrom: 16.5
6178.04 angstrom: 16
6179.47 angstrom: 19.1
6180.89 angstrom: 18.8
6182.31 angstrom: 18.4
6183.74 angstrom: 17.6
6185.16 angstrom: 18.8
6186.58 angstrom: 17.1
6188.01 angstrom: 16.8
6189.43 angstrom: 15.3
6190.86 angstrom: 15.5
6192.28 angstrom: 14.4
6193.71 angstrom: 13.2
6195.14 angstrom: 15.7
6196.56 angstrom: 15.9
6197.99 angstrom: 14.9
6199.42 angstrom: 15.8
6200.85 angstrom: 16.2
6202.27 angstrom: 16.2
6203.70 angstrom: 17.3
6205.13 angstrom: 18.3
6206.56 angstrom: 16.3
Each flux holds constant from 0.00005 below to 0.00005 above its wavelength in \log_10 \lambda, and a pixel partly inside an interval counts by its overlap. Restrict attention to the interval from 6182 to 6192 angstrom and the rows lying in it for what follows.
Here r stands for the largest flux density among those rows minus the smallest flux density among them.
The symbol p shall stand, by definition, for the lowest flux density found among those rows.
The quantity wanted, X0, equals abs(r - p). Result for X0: 11.8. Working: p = 15.3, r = 3.5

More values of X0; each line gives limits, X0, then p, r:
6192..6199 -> 10.5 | 13.2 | 2.7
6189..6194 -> 10.9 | 13.2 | 2.3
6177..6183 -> 12.9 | 16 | 3.1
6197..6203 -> 13.6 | 14.9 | 1.3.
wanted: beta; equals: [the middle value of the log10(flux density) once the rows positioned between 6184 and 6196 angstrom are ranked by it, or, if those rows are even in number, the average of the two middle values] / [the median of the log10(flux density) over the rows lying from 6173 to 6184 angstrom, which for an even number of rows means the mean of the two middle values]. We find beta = 0.94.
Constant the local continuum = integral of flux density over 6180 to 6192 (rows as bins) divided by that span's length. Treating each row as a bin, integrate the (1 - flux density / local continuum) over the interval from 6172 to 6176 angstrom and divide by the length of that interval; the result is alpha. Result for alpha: -0.05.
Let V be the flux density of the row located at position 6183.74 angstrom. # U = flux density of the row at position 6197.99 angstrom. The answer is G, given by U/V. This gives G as 0.85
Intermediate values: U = 14.9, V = 17.6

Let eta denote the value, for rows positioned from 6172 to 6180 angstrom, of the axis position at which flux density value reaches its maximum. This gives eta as 6173.78 angstrom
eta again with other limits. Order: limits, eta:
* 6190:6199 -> 6196.56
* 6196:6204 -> 6203.70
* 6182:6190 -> 6185.16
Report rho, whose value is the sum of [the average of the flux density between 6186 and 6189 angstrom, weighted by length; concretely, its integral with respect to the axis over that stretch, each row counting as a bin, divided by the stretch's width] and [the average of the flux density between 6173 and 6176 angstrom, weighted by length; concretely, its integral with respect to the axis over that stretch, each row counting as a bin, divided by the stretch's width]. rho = 35.8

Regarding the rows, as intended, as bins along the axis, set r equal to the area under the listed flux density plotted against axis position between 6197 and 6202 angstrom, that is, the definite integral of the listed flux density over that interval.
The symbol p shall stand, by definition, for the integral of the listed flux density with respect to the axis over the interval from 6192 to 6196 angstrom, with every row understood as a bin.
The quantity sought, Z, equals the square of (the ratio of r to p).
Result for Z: 1.83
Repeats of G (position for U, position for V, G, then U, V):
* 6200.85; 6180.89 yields 0.86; 16.2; 18.8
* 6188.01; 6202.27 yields 1.04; 16.8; 16.2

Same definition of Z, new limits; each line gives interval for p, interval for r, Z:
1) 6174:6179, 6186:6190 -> 0.57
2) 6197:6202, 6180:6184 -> 0.88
